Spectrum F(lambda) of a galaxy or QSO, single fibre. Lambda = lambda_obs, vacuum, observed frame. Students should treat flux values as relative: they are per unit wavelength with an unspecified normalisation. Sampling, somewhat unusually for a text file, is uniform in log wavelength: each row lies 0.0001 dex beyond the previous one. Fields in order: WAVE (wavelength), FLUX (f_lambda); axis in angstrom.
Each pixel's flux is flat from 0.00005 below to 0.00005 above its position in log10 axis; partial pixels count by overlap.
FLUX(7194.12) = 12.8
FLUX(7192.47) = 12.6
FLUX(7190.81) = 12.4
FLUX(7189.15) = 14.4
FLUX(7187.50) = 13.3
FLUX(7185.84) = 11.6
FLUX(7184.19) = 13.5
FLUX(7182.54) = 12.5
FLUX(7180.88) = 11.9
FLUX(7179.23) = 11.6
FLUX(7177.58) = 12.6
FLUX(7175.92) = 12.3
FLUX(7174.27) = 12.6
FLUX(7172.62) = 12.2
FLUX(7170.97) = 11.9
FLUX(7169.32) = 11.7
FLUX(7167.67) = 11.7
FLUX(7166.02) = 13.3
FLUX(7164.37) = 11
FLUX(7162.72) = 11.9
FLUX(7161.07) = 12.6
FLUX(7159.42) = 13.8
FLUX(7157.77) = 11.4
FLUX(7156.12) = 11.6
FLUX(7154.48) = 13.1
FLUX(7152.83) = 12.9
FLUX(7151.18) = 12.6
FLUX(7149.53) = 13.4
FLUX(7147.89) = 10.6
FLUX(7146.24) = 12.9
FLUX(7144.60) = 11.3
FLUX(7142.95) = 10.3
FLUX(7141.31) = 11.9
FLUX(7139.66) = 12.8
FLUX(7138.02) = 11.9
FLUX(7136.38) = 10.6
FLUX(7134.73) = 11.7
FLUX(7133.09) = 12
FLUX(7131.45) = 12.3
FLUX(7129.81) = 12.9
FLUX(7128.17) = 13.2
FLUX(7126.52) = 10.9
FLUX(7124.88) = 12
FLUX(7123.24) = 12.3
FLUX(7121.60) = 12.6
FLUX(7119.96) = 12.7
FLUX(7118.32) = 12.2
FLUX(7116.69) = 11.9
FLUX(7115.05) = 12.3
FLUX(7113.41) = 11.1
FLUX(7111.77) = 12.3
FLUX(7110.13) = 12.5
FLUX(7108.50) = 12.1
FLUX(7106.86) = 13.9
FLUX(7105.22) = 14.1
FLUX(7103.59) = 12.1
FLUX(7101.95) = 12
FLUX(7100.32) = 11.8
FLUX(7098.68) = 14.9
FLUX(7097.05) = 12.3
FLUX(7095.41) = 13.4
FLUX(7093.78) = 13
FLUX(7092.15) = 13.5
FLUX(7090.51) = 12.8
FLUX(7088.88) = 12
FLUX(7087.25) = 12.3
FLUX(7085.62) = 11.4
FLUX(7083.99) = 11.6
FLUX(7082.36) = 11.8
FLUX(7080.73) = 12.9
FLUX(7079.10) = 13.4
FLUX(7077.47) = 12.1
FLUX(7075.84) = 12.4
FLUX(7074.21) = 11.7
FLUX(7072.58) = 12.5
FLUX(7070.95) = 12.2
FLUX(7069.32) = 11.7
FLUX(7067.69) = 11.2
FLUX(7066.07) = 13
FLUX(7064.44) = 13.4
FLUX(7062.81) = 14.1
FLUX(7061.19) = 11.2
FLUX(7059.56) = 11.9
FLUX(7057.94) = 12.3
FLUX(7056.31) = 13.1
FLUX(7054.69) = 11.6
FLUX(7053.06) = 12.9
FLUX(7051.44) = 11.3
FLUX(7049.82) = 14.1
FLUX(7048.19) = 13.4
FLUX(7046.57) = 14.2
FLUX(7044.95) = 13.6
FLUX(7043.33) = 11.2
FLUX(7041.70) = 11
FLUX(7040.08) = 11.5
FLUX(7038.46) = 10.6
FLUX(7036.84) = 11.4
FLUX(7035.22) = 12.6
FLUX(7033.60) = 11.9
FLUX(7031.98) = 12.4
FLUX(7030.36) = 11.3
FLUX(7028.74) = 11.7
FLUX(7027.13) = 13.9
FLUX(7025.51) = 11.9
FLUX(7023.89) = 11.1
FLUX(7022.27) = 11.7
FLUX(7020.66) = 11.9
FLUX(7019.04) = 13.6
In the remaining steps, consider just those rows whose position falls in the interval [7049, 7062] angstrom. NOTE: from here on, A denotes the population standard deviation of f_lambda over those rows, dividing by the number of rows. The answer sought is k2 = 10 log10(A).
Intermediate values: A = 0.94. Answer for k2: -0.3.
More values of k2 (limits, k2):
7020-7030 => -0.6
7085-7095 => -1.6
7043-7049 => 0.6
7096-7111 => 0.3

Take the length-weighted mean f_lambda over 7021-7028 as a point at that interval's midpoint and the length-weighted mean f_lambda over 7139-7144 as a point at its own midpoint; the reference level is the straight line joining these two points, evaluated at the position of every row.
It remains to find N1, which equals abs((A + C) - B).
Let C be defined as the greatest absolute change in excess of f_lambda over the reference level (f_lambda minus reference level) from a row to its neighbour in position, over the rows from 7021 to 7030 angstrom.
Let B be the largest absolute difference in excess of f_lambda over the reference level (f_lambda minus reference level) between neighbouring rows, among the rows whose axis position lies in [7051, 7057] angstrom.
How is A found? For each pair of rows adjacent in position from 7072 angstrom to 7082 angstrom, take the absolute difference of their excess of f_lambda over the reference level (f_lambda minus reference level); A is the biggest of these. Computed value 1.9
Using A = 1.31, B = 1.6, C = 2.2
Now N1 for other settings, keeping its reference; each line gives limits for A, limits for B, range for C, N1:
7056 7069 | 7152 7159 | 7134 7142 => 2.7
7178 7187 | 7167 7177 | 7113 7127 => 2.7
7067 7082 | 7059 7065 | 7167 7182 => 0.6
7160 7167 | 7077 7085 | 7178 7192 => 3.0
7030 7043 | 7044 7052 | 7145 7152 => 1.2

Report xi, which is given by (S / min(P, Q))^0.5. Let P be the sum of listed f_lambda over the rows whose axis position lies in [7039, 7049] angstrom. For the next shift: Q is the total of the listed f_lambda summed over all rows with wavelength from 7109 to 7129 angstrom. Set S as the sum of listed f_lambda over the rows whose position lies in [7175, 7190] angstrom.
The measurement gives 1.23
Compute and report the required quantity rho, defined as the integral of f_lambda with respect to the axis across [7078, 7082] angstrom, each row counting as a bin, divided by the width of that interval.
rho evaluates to 12.9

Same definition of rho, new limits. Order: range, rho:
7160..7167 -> 12.2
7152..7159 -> 12.3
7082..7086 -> 11.6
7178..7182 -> 11.9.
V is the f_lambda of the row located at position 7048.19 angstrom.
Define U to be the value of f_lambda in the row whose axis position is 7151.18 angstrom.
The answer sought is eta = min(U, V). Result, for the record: 12.6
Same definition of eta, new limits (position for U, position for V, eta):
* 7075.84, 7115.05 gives 12.3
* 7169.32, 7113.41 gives 11.1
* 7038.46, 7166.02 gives 10.6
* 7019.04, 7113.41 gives 11.1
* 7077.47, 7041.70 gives 11.0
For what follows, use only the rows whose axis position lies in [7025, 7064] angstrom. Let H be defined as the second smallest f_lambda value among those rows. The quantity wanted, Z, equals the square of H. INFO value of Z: 121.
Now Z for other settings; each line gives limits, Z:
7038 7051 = 121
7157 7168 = 130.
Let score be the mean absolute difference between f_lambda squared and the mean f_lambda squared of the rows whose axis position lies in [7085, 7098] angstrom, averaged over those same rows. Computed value 14.8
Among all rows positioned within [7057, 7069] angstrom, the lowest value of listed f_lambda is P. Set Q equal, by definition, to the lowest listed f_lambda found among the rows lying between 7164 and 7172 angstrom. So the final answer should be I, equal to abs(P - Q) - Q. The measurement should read -10.80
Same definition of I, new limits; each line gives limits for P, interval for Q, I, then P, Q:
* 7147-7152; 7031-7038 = -10.60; 10.6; 11.4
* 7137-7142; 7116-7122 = -11.90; 11.9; 11.9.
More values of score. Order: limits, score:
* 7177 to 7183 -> 9.7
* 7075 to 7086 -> 14.2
